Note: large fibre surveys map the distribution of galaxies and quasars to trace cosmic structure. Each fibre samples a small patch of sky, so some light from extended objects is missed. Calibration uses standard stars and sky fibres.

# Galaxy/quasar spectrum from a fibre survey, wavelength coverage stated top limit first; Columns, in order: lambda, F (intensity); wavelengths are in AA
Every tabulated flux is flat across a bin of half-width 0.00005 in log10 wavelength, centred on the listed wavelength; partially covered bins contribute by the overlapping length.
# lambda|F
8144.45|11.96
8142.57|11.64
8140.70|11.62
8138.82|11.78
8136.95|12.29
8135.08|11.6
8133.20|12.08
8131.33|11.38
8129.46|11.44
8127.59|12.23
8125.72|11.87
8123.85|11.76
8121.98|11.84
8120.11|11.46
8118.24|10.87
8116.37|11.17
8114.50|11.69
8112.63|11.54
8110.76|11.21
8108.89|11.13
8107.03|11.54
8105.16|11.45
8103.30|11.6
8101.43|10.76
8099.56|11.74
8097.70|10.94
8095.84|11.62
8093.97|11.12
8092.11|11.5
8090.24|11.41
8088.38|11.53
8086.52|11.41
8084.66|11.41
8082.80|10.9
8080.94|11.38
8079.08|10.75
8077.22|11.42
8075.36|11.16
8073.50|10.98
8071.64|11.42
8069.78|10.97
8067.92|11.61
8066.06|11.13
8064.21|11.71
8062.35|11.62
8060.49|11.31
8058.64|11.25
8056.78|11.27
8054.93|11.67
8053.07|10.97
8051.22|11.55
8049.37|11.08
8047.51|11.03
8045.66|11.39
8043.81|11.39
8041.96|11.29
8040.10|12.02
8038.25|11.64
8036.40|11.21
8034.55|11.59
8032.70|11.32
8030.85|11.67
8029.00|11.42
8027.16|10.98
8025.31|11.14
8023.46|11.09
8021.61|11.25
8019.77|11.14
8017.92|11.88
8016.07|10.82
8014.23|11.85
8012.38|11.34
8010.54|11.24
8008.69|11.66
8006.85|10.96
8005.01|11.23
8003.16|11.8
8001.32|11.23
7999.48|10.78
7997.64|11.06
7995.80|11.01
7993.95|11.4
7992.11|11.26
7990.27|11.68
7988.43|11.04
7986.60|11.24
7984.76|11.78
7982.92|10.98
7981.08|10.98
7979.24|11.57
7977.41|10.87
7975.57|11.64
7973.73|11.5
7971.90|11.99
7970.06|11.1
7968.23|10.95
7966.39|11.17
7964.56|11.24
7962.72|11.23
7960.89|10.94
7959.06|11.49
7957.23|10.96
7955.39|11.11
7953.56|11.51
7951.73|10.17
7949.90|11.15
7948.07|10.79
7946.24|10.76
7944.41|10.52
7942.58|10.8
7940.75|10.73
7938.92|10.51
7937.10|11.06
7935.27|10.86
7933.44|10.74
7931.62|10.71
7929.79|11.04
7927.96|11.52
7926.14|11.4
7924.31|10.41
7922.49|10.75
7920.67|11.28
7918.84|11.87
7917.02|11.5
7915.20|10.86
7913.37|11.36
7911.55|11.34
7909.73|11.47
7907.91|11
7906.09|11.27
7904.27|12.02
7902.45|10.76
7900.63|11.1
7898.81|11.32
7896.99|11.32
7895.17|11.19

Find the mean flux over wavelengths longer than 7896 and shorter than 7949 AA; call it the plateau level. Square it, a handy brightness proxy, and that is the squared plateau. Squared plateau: 123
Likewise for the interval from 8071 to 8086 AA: 125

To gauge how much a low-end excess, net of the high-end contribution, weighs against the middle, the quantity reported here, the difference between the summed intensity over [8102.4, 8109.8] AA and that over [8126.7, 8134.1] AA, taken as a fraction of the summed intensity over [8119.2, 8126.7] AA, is -0.03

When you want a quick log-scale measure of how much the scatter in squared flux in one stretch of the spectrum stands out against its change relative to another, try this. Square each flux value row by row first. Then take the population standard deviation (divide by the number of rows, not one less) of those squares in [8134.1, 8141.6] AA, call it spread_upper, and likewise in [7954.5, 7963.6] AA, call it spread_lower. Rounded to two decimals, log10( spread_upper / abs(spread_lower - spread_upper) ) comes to 0.49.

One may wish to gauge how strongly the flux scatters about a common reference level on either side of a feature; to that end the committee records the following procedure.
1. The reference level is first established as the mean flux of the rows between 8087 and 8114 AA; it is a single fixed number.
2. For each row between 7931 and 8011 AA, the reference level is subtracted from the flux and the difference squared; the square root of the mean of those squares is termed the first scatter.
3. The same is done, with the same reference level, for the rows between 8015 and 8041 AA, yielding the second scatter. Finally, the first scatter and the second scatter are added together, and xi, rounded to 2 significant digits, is 0.78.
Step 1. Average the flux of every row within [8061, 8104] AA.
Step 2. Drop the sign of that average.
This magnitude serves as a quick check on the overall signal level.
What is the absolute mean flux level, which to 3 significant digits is 11.3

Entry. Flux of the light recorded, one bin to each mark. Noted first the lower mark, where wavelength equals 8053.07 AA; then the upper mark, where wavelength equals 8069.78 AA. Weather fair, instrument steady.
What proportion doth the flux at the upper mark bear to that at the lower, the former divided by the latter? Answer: 1.00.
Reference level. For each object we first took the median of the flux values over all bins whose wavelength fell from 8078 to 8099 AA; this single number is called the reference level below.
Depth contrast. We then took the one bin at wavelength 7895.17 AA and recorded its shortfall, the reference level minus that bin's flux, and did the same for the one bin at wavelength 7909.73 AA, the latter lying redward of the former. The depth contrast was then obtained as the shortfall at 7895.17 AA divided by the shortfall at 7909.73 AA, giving -3.7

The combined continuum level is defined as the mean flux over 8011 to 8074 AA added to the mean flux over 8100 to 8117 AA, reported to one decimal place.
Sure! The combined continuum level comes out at 22.7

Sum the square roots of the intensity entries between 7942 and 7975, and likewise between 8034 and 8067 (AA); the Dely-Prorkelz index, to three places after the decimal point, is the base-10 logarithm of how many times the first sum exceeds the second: -0.006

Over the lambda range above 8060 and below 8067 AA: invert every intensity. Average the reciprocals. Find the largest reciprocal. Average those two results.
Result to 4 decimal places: 0.0886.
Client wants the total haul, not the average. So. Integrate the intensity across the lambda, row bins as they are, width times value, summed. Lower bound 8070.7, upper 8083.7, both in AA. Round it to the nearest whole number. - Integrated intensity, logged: 145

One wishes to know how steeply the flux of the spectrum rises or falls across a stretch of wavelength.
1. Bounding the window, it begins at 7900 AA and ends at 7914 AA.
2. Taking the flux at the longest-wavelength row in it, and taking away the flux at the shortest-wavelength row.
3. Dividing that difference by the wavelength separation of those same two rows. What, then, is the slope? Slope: 0.020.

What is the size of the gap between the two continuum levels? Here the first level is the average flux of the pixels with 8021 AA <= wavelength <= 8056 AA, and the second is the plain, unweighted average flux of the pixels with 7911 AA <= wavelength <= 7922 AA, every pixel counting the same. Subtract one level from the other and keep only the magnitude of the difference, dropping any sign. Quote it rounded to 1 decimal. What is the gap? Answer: 0.0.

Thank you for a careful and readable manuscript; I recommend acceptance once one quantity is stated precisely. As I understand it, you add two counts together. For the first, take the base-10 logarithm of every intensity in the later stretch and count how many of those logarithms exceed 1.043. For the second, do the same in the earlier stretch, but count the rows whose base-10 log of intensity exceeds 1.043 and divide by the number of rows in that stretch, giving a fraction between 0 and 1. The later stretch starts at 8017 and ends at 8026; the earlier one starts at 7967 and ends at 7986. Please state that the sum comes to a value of 5.6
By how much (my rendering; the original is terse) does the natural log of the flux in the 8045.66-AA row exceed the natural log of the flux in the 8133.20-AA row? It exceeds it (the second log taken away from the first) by -0.06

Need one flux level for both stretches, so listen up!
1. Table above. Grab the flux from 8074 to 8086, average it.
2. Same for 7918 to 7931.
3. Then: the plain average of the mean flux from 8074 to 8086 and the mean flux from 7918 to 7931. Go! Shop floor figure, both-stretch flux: 11.2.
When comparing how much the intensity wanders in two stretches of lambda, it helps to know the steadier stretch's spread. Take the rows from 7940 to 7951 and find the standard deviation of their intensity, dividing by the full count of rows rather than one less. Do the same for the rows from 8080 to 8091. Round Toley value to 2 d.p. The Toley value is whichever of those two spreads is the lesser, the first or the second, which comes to 0.19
